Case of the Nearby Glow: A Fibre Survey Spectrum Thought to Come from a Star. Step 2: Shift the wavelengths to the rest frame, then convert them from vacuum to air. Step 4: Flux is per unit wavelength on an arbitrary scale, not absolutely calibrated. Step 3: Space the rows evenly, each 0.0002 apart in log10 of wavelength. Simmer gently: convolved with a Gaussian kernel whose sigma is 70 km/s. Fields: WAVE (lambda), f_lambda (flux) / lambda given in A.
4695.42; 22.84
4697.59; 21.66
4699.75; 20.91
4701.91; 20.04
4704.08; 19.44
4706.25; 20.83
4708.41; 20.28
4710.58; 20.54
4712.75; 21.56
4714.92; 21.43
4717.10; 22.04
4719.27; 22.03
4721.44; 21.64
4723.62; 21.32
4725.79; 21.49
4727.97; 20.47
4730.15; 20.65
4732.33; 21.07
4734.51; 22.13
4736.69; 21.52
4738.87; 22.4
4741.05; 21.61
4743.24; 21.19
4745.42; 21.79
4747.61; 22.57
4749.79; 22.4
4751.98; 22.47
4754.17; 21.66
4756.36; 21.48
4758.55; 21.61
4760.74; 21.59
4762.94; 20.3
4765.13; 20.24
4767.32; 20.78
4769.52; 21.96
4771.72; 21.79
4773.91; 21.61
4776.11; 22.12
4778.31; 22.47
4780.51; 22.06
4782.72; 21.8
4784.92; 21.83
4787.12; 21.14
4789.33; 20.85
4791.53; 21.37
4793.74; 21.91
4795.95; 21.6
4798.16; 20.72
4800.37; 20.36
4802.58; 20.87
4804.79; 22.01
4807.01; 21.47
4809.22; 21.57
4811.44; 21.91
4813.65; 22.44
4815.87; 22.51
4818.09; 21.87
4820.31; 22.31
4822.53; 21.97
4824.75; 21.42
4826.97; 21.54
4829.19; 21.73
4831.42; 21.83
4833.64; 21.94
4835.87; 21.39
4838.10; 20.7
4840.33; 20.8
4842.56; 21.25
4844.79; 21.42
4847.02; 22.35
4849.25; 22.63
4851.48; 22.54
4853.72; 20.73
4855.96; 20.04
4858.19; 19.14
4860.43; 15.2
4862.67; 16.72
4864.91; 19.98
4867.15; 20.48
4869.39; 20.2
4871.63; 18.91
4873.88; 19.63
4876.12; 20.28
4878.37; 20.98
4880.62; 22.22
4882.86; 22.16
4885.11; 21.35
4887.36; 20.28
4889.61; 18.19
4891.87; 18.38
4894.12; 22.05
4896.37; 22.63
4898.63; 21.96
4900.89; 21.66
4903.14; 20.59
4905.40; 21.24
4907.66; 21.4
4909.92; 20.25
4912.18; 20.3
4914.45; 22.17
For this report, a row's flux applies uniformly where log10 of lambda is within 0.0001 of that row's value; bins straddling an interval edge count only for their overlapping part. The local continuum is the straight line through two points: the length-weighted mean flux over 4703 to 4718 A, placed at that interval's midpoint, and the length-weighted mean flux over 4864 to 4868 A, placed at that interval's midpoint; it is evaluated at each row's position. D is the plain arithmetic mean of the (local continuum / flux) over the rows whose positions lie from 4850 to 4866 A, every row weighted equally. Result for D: 1.072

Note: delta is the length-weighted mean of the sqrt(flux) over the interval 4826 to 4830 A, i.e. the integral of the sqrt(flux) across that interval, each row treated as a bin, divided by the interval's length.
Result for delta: 4.65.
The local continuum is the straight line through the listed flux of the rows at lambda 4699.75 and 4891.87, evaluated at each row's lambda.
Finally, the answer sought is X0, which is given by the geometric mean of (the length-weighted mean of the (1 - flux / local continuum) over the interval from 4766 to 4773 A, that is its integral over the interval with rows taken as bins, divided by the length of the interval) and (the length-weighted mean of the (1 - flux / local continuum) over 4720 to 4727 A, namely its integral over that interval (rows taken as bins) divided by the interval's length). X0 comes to 0.06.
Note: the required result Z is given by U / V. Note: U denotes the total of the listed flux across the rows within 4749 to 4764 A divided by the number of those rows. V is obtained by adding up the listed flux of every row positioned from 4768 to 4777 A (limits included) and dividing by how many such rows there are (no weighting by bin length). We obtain 0.99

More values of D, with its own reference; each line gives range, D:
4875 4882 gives 0.955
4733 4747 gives 0.953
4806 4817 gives 0.931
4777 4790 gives 0.948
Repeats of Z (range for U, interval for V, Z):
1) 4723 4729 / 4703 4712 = 1.04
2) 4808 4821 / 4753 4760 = 1.02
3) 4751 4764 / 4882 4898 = 1.04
